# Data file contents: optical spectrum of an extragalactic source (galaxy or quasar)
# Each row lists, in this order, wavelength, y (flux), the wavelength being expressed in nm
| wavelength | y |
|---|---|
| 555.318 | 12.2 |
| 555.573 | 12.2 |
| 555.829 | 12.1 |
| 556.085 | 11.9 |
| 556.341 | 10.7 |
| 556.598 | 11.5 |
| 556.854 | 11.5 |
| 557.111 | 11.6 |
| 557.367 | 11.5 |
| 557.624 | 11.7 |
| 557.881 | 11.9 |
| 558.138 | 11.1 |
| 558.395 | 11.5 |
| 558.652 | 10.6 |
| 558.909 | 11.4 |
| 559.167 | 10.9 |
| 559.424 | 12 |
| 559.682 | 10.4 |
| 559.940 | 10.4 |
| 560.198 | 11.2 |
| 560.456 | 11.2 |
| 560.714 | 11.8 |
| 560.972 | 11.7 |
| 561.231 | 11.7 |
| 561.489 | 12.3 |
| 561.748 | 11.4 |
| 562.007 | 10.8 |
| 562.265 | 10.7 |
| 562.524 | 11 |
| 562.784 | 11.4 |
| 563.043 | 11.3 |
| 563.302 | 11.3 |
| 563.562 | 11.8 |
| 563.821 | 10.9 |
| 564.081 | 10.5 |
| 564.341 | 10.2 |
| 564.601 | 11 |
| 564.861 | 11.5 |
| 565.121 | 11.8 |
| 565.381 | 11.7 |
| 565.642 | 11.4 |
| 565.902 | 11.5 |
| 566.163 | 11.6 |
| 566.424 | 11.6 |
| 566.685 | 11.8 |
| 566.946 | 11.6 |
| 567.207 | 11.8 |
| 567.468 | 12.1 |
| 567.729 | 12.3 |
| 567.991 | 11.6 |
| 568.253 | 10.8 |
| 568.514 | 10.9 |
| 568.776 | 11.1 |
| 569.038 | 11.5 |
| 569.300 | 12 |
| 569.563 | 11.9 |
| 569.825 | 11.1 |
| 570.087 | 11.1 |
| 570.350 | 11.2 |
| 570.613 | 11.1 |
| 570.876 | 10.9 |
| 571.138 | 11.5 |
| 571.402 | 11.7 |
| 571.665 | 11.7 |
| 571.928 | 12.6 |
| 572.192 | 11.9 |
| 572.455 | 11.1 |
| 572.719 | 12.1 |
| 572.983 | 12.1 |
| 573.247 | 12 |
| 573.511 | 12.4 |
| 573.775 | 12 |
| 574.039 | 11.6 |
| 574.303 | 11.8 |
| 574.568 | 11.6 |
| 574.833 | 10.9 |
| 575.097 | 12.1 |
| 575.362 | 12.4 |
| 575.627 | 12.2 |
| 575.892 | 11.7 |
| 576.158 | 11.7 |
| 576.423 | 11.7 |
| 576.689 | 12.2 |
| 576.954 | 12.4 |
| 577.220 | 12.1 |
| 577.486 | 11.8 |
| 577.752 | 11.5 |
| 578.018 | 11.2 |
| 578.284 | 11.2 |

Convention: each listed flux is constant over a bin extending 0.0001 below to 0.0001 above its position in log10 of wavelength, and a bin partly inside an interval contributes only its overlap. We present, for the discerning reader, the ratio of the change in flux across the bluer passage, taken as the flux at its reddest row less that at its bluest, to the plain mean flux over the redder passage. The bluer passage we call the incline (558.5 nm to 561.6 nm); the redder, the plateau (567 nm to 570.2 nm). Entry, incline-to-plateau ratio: 0.15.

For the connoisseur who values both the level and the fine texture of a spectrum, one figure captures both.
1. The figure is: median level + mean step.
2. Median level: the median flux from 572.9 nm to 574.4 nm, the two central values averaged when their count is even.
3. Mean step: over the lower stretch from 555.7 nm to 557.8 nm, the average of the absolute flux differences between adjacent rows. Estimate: 12.4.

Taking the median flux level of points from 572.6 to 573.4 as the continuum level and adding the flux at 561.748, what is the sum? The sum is 23.5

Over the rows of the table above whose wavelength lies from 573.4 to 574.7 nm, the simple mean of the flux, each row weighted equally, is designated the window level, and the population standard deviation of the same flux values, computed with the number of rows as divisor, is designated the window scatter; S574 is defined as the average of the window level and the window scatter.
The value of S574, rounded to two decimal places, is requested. 6.09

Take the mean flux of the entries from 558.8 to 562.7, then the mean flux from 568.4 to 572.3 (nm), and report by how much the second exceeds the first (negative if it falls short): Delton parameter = 0.22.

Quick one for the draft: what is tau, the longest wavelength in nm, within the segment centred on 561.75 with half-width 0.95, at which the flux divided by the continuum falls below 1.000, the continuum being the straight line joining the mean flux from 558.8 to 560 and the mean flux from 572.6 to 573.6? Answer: 562.524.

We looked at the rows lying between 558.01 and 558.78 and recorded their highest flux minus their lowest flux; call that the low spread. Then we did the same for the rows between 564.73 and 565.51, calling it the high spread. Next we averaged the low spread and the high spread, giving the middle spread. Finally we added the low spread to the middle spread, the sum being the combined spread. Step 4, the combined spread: 1.5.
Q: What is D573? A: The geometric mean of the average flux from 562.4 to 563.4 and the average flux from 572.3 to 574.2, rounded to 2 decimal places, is 11.57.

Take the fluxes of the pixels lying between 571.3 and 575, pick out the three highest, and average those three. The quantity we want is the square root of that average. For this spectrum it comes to 3.52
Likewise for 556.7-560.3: 3.44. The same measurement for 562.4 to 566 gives 3.43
